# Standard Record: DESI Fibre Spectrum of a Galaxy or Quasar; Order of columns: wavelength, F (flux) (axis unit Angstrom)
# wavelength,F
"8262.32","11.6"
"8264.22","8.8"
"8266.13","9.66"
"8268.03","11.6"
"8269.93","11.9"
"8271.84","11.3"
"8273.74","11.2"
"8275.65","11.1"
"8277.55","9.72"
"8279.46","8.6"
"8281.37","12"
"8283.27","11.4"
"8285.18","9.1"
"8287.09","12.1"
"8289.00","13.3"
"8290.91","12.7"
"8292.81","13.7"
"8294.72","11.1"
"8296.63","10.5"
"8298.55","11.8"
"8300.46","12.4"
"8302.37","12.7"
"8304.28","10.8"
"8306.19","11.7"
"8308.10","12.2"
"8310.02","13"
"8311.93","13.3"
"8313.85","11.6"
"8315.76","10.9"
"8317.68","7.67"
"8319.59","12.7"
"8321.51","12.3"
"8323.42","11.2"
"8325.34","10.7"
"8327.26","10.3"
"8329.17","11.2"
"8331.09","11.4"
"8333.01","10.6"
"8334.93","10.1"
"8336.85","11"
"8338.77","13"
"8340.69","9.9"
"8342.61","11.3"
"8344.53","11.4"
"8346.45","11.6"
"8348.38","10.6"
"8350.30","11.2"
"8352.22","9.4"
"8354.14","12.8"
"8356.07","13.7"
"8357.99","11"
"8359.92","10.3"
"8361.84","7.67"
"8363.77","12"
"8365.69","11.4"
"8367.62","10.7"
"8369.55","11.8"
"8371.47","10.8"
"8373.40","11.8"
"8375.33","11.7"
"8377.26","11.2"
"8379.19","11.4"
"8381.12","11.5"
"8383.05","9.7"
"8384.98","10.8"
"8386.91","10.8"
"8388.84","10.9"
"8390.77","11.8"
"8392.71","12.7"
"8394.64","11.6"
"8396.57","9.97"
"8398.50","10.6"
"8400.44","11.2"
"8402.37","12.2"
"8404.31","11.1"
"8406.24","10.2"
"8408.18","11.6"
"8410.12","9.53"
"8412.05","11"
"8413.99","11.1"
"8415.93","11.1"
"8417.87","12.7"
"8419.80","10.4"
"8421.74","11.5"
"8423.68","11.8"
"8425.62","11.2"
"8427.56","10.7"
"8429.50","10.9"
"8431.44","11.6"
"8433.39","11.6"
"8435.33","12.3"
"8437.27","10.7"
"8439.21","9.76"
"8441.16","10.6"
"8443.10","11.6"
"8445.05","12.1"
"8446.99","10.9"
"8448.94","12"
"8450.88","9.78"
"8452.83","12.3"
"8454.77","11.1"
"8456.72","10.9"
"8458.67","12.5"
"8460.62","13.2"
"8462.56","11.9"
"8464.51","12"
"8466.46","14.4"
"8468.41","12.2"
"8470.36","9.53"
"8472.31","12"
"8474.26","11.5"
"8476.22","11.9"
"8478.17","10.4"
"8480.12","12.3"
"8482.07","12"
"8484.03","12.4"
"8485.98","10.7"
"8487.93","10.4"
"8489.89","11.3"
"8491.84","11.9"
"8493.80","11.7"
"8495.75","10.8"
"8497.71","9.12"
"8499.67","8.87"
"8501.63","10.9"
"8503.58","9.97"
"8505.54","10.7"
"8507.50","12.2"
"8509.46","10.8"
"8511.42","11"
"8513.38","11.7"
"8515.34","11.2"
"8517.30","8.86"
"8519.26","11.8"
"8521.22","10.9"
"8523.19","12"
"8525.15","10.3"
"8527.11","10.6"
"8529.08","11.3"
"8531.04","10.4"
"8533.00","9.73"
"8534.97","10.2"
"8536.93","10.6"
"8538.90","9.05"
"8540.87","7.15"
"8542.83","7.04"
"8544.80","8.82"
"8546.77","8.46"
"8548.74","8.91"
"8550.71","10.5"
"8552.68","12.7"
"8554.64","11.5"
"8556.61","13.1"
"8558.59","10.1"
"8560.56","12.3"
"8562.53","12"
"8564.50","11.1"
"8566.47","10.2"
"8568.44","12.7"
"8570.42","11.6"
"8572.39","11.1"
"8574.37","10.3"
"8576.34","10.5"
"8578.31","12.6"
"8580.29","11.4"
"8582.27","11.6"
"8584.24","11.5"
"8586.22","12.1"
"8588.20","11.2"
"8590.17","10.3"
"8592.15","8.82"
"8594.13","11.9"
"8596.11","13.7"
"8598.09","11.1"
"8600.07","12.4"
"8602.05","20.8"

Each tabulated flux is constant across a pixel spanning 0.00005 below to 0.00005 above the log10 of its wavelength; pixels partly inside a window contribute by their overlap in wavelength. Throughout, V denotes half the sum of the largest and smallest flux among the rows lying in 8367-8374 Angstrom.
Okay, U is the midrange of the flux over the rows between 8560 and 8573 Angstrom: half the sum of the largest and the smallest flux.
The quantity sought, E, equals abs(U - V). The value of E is 0.20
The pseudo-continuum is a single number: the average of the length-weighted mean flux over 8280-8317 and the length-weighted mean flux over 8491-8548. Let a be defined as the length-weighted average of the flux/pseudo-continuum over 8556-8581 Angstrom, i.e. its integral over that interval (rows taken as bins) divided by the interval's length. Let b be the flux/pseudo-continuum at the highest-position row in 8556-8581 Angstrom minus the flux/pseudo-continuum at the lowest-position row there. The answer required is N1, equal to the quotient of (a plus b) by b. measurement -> -6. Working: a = 1.03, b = -0.15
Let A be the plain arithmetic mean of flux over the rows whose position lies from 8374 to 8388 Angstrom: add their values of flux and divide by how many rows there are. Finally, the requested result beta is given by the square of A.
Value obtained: 121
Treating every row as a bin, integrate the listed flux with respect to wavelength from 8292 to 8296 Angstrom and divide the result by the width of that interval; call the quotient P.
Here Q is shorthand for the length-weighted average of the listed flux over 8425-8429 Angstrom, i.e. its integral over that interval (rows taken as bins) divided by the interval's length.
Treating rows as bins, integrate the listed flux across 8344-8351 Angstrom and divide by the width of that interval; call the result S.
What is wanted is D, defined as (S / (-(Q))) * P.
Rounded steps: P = 12.2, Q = 10.9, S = 11.2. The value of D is -12.5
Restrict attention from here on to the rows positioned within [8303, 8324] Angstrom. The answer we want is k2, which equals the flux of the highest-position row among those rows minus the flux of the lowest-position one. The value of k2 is 0.4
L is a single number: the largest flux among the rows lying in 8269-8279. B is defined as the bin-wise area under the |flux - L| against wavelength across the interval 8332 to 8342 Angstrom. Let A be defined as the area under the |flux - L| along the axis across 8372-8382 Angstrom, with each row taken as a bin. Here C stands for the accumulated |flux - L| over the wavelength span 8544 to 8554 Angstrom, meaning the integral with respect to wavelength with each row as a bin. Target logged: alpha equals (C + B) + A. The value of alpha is 40.6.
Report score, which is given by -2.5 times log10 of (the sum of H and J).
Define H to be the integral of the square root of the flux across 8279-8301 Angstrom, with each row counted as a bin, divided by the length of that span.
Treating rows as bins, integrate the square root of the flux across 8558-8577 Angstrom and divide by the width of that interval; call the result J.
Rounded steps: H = 3.40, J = 3.349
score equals -2.07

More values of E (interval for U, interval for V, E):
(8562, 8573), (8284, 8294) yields 0.05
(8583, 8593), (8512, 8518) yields 0.18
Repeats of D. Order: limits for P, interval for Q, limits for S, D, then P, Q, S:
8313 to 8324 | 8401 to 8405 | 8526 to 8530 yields -10.4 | 11.1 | 11.6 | 10.9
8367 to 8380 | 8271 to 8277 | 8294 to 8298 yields -11.1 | 11.4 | 11.1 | 10.9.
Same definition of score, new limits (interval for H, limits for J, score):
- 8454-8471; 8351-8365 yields -2.08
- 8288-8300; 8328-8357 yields -2.09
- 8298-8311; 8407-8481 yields -2.09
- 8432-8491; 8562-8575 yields -2.07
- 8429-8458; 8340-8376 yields -2.06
